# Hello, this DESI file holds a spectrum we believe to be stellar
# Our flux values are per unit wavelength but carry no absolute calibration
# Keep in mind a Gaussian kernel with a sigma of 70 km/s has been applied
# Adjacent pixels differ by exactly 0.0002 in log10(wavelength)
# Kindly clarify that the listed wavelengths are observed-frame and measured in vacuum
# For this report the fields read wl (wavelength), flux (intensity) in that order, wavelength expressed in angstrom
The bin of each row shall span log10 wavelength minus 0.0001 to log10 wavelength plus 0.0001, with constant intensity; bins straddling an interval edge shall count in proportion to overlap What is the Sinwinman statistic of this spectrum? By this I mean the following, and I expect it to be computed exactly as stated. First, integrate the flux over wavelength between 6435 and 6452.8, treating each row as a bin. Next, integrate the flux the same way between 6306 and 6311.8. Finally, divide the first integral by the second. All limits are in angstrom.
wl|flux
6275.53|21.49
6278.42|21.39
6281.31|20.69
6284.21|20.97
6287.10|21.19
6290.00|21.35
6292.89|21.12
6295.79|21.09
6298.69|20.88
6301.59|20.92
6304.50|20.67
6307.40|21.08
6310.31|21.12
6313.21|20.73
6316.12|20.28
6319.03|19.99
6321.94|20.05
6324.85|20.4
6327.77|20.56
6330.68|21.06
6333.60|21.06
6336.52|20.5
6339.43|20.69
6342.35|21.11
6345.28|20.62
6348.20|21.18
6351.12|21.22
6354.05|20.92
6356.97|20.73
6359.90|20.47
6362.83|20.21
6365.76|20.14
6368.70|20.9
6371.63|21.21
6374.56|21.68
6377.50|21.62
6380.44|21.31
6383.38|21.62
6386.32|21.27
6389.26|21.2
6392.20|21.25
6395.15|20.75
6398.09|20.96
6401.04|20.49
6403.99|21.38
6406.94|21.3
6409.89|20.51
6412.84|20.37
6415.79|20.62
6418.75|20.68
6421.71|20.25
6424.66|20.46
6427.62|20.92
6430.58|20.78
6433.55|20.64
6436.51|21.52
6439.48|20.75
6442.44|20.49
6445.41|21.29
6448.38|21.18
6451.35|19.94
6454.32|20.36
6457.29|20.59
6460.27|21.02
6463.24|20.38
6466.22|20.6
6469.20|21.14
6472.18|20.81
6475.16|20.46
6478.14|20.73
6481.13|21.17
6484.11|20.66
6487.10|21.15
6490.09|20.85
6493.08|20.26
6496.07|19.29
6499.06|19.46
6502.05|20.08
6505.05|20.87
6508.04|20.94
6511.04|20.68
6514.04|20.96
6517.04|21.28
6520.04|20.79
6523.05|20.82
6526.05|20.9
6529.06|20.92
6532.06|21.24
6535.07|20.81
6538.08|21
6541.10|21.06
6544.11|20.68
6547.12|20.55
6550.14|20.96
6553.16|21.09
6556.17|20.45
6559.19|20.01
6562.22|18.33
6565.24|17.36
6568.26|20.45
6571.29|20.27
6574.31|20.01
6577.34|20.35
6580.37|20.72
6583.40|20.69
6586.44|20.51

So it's 3.0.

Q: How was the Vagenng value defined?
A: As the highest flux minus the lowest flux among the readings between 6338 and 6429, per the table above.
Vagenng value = 1.5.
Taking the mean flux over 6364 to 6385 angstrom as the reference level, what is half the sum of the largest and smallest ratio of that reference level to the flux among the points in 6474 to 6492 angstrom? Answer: 1.02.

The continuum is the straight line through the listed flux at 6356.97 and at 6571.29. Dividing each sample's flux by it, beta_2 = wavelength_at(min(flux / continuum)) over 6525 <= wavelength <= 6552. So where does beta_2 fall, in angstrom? 6547.12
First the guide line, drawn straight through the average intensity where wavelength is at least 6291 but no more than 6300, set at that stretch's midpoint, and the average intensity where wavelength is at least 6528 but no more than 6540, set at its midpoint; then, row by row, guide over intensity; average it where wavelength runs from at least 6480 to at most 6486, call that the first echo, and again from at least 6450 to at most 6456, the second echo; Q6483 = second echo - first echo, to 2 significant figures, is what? 0.038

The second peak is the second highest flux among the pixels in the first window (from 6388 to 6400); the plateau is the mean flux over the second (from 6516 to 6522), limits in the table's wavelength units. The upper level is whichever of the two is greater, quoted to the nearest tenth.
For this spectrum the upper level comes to 21.2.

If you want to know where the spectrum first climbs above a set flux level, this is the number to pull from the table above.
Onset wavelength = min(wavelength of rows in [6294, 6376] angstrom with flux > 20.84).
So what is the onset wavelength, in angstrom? 6295.79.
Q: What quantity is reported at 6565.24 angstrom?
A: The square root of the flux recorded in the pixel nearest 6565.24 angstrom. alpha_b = 4.17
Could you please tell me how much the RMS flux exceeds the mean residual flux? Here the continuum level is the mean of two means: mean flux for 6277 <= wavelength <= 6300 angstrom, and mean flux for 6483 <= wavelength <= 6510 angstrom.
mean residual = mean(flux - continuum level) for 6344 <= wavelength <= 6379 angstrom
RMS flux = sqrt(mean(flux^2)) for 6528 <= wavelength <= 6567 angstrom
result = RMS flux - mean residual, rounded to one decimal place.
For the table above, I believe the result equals 20.2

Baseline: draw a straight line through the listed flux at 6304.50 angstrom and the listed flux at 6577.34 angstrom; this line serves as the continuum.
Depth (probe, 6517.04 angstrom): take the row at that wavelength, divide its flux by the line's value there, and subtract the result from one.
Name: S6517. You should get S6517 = -0.042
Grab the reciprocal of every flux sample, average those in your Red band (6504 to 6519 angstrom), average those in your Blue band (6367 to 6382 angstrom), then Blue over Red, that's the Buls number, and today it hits 0.981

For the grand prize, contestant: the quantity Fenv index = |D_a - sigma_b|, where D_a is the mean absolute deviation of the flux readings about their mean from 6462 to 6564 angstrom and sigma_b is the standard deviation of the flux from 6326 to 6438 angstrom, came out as 0.00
